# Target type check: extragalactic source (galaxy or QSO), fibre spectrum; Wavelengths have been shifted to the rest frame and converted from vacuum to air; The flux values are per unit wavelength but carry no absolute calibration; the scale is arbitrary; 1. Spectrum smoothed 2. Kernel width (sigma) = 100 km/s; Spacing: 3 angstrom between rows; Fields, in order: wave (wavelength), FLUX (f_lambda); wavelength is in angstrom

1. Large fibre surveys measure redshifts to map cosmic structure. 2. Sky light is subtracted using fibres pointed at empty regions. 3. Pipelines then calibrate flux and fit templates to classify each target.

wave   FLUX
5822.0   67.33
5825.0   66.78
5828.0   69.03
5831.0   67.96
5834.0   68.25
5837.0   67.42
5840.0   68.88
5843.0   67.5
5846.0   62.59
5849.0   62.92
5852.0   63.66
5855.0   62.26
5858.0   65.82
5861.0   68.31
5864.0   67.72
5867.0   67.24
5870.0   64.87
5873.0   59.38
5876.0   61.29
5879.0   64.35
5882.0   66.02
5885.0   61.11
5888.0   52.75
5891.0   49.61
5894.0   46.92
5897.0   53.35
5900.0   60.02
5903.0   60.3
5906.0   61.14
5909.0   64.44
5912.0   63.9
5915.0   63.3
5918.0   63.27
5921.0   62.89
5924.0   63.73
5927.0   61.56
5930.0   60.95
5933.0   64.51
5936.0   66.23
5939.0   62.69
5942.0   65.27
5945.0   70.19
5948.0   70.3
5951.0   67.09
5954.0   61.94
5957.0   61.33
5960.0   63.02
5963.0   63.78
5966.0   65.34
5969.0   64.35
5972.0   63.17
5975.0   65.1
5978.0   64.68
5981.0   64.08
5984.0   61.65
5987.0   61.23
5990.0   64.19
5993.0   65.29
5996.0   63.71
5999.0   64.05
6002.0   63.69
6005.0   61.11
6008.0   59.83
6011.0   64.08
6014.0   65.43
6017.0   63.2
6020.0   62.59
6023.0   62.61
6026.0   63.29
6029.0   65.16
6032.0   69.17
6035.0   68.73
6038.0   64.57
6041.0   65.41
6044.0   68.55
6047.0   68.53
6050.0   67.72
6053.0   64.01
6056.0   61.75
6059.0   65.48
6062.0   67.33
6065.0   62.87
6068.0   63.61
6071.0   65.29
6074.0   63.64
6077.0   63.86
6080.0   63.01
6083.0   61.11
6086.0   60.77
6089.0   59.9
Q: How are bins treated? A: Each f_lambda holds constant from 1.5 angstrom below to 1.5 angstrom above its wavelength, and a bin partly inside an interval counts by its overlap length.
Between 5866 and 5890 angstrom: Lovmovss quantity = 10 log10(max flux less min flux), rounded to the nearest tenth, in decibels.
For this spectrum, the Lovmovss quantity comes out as 11.6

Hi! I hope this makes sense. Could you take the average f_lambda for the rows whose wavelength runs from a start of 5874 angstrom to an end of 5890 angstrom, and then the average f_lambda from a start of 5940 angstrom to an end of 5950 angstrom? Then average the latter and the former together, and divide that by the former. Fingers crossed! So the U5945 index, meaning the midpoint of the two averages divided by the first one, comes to 1.06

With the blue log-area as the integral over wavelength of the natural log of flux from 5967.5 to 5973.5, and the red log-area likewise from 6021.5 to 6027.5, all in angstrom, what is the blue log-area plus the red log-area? 49.8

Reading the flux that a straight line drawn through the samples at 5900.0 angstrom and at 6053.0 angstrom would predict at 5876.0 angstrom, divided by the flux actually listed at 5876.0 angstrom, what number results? 0.97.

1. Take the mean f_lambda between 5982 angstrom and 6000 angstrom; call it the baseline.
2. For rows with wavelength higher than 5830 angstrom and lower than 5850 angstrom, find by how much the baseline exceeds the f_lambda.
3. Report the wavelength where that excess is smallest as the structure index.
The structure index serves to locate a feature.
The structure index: 5840.0 angstrom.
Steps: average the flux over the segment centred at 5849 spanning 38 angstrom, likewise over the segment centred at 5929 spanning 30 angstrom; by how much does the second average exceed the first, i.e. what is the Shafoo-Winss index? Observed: -3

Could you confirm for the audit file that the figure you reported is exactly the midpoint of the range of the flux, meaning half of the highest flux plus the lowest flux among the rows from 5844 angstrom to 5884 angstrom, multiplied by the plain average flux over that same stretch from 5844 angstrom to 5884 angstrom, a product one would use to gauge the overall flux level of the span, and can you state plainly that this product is 4108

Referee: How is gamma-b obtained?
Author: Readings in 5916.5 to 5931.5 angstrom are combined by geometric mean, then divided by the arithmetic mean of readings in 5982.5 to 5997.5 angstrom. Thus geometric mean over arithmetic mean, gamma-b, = 0.99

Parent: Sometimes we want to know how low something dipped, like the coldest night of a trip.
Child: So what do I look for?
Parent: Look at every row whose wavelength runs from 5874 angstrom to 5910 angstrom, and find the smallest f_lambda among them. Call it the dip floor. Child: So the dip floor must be 46.92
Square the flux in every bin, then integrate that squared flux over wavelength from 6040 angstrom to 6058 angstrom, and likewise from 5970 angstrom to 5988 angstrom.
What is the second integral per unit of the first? 0.92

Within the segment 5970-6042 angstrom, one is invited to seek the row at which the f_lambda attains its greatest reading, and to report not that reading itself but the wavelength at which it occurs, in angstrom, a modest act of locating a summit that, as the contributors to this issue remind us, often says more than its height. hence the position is 6032.0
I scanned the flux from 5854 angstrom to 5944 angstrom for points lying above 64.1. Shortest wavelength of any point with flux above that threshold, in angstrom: 5858.0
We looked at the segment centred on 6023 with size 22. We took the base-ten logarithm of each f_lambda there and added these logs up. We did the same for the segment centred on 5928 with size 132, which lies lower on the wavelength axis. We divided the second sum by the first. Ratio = 6.2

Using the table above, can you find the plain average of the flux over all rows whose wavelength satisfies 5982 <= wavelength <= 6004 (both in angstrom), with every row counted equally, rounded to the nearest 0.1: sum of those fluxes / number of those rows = 63.4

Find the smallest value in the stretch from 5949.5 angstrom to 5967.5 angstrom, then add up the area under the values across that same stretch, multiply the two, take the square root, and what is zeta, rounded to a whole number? 265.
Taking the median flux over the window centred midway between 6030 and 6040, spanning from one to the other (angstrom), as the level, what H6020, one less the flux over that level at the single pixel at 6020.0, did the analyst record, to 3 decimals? 0.089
